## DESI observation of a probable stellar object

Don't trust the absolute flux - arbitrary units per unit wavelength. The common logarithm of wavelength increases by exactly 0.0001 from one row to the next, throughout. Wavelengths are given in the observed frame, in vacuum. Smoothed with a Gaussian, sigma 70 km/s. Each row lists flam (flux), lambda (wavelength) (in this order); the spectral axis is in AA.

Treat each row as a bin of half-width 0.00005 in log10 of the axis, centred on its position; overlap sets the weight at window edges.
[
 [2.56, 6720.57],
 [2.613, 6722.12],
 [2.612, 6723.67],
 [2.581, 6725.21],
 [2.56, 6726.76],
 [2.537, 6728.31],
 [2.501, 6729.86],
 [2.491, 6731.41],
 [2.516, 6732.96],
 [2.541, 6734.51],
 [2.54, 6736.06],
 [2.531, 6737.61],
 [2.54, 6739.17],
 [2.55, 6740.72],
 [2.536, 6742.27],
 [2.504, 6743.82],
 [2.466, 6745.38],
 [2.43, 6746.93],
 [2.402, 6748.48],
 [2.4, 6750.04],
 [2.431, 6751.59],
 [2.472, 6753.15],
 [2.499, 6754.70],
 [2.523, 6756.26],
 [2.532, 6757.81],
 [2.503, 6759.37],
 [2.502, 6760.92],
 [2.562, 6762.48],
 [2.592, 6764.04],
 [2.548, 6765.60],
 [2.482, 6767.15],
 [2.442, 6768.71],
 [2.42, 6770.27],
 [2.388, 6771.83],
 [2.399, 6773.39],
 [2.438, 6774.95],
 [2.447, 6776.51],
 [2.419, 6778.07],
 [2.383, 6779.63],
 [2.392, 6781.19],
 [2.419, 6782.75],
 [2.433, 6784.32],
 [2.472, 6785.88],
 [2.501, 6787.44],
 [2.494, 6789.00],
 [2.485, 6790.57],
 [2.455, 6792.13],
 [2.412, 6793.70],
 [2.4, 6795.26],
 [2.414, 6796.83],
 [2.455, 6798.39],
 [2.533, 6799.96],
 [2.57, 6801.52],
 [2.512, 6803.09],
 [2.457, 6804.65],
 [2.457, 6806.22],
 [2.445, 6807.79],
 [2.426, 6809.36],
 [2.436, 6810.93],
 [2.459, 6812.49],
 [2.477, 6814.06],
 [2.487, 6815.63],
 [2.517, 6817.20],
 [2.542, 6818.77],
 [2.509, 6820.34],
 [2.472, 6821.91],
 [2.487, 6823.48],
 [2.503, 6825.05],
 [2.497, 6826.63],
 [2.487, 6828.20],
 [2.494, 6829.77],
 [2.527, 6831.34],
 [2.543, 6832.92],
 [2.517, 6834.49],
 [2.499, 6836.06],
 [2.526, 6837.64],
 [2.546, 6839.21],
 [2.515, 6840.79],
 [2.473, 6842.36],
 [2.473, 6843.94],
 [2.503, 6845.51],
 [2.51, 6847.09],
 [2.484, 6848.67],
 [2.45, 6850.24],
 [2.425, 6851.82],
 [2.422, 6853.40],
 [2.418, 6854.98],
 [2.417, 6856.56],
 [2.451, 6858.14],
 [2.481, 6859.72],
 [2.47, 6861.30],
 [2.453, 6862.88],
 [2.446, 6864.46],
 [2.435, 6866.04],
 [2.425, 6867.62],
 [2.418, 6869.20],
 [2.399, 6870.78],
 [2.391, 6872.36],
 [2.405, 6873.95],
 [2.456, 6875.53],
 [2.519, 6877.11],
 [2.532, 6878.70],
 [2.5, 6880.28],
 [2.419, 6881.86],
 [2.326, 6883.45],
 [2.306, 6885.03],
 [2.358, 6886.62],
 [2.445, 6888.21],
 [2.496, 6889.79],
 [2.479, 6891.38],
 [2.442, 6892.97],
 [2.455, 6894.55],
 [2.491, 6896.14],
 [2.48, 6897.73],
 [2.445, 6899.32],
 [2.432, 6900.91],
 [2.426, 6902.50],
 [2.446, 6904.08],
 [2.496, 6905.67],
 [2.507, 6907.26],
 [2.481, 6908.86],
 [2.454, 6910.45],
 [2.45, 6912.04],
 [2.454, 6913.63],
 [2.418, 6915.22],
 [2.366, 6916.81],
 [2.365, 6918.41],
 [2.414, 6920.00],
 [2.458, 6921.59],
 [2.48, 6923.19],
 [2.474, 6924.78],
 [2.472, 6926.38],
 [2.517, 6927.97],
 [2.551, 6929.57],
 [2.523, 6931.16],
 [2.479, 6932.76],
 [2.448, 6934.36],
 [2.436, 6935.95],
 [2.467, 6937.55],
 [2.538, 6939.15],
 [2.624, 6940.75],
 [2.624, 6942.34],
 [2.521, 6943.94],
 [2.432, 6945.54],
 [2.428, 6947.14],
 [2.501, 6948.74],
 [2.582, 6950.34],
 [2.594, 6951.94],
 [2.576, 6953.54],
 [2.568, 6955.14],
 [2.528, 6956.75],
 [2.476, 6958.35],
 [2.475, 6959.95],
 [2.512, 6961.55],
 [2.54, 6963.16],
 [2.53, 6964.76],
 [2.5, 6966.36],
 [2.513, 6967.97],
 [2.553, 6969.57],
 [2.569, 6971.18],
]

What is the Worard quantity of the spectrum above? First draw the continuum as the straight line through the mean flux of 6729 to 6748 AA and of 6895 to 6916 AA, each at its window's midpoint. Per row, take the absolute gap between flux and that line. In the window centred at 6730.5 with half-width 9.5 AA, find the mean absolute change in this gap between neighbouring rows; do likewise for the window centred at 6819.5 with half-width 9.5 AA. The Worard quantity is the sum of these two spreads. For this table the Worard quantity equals 0.032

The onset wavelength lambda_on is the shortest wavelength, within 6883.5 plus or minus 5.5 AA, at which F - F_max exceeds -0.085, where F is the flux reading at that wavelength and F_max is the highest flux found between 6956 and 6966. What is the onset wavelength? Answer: 6878.70 AA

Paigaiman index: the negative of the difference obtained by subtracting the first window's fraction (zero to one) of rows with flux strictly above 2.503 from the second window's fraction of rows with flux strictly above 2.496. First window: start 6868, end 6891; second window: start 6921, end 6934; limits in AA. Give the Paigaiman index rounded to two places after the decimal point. -0.23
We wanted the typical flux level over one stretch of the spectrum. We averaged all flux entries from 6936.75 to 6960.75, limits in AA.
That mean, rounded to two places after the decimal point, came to 2.53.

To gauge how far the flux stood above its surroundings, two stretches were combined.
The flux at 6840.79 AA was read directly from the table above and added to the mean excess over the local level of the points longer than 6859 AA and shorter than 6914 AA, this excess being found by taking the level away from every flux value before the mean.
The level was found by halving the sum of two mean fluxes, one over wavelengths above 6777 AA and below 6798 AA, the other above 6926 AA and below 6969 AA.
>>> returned 2.484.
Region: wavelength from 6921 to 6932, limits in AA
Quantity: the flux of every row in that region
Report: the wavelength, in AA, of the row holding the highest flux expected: 6929.57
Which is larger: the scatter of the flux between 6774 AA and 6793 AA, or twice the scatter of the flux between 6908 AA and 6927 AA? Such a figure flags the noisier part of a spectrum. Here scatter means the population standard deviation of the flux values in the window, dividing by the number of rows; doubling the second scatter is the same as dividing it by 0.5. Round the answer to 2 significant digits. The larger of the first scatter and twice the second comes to 0.079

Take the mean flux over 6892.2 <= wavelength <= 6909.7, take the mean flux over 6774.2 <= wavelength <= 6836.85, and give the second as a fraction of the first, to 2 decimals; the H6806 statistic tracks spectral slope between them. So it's 1.00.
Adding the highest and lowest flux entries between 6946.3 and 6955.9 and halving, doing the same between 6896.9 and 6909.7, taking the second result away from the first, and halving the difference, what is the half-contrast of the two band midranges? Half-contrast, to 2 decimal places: 0.02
